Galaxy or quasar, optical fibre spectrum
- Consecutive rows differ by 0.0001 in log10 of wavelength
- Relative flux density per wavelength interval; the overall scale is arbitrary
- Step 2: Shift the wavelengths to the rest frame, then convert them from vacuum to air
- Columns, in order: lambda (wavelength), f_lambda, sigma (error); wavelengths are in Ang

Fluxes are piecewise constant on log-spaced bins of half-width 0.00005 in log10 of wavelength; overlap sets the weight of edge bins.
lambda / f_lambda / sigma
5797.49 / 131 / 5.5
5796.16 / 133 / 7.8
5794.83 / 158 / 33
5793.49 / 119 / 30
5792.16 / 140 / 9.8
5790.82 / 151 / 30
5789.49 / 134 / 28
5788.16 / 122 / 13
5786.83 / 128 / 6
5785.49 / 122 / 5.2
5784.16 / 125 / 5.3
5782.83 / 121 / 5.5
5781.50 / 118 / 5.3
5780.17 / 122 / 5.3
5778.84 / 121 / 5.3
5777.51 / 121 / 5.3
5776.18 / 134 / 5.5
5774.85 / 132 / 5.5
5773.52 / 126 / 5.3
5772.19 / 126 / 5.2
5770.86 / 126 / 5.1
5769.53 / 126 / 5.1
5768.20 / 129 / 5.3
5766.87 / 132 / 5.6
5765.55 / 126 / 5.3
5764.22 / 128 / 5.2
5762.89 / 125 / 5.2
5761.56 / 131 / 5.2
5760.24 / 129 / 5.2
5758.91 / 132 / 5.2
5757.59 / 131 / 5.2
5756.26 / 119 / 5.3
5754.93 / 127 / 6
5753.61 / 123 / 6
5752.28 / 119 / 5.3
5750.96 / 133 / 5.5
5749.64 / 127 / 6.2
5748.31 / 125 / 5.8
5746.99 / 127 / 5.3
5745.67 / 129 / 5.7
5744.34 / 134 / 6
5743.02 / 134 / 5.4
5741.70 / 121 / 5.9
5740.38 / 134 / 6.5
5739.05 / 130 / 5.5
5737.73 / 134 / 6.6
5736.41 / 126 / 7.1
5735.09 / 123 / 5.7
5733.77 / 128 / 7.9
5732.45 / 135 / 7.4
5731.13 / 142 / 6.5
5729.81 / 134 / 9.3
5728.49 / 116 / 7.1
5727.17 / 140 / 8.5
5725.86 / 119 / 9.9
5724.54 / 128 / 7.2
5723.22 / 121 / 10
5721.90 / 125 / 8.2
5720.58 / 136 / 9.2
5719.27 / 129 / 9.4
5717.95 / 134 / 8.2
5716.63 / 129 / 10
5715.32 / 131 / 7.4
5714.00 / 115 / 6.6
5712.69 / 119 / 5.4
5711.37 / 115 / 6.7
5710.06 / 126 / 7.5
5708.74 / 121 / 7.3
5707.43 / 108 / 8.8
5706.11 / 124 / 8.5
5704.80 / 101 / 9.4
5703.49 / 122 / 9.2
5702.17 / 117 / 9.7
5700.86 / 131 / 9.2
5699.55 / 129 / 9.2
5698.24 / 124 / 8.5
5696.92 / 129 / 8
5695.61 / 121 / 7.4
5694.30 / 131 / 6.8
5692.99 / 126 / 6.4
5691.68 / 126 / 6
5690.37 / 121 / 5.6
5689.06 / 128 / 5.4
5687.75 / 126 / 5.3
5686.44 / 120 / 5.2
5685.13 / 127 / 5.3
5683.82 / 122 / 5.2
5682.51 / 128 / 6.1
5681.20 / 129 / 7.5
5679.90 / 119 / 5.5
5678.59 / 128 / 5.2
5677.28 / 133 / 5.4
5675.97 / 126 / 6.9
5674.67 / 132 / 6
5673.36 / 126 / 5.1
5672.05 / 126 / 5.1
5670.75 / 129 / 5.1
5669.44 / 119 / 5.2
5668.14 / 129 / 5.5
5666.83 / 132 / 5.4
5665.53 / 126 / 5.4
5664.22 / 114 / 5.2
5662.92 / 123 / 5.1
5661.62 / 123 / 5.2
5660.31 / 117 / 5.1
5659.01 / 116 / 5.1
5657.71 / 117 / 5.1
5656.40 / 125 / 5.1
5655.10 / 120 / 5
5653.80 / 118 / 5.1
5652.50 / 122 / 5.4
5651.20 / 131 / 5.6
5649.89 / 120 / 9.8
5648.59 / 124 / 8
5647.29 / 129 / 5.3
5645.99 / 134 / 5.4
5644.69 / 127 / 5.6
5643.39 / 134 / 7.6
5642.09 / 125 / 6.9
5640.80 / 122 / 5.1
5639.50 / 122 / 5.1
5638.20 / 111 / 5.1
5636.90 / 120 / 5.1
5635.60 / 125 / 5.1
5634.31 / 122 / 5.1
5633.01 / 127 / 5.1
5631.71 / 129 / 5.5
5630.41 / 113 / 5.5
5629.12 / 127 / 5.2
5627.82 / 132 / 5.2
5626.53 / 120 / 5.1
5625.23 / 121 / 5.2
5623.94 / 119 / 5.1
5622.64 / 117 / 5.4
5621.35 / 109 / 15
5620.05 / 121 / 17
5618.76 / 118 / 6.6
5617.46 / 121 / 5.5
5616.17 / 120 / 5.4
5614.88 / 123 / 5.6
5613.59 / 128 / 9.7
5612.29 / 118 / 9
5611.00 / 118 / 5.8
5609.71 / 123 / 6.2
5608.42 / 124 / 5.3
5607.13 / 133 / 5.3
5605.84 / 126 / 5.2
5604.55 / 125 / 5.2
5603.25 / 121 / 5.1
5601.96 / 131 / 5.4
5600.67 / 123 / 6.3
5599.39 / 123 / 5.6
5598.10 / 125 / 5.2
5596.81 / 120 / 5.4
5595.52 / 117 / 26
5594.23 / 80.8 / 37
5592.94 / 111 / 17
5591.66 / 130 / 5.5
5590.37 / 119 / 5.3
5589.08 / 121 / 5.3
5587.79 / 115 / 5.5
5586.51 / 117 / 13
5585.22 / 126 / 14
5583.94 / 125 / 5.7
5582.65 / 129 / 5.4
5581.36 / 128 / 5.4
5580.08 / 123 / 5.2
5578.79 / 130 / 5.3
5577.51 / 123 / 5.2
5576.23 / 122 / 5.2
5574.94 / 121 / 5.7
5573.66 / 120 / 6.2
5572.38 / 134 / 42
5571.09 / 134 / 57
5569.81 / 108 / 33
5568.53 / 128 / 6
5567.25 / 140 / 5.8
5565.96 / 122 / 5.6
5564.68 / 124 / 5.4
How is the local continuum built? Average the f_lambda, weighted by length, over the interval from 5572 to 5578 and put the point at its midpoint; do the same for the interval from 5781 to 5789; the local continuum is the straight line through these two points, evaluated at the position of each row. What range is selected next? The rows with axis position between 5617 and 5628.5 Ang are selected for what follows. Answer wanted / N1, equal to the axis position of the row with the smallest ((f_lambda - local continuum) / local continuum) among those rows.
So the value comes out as 5621.35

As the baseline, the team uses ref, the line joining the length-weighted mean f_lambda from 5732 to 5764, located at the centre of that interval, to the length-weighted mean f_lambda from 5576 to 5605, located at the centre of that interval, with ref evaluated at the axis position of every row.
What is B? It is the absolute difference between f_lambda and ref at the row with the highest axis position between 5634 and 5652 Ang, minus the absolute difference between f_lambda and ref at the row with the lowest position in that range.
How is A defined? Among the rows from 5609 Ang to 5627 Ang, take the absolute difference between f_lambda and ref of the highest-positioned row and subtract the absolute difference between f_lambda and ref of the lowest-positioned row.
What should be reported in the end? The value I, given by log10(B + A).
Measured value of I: 0.89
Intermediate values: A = 1.5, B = 6.2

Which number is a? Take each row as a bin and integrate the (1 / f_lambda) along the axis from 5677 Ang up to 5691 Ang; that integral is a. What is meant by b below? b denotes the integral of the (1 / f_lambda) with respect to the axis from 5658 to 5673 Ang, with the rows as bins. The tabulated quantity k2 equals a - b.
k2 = -0.0105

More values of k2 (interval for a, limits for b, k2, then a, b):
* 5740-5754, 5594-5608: -0.0067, 0.110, 0.116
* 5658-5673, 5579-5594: -0.0023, 0.122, 0.125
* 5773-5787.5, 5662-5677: -0.0029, 0.117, 0.120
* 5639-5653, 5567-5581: -0.0013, 0.111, 0.112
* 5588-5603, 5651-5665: 0.0122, 0.129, 0.117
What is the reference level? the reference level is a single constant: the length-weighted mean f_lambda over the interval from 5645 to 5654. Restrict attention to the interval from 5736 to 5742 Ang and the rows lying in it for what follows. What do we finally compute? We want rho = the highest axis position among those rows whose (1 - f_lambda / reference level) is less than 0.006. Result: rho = 5740.38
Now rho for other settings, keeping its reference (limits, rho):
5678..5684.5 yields 5682.51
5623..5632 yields 5631.71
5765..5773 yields 5772.19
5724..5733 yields 5732.45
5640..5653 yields 5651.20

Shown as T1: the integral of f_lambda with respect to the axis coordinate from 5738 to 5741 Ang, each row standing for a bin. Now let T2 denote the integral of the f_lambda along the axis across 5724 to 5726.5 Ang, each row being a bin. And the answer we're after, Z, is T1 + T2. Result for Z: 704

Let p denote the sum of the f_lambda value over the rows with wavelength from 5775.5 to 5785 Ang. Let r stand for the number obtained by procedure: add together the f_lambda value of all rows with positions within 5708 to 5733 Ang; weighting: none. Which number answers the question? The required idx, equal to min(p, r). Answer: 862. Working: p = 862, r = 2415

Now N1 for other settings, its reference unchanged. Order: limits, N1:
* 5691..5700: 5695.61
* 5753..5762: 5756.26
